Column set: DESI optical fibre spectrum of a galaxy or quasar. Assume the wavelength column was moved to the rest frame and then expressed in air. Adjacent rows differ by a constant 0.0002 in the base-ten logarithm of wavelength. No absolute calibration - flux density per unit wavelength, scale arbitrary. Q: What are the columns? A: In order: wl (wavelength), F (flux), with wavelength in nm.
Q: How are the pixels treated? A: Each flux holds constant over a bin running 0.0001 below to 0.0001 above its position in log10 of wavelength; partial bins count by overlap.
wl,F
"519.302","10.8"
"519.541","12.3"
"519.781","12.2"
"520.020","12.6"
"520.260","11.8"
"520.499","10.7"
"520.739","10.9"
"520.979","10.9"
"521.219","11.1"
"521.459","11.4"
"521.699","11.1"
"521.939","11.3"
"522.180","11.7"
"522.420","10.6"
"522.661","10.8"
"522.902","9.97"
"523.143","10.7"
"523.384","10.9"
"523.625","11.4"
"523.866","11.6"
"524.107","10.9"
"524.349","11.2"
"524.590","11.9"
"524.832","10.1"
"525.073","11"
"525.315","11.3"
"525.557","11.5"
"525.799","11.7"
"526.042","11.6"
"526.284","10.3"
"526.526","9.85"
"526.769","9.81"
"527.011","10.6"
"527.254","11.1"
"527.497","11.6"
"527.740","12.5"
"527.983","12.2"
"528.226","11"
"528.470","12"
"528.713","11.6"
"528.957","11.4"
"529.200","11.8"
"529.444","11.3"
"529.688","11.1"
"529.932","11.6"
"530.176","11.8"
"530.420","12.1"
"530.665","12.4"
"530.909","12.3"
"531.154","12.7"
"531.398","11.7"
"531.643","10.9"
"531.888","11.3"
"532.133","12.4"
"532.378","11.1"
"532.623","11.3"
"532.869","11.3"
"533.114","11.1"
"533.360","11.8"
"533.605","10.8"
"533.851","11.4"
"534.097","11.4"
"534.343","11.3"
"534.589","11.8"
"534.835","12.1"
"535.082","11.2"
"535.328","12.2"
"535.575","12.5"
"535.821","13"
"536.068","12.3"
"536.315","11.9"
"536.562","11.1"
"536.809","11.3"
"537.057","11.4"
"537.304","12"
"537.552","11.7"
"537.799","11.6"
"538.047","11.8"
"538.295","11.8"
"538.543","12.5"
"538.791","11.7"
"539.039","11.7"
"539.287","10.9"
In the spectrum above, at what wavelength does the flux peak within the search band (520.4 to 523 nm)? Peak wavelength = 522.180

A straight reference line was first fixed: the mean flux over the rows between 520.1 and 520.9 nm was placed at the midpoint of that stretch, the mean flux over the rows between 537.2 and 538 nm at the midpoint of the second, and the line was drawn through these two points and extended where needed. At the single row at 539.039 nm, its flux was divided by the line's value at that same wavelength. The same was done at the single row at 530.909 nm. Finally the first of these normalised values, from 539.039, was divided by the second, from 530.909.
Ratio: 0.93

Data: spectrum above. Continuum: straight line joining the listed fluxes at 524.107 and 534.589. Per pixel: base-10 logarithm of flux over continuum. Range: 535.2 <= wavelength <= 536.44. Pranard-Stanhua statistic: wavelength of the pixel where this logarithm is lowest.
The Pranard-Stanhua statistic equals 536.315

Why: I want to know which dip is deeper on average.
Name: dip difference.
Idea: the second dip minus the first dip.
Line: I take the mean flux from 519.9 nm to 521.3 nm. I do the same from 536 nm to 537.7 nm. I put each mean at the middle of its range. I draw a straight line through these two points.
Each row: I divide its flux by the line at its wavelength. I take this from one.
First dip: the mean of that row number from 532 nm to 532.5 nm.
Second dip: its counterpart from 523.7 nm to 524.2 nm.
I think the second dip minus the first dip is 0.03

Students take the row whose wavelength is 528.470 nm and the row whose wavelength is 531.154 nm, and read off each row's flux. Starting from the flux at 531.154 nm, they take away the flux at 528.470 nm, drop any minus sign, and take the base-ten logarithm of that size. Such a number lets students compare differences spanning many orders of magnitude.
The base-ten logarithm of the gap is -0.15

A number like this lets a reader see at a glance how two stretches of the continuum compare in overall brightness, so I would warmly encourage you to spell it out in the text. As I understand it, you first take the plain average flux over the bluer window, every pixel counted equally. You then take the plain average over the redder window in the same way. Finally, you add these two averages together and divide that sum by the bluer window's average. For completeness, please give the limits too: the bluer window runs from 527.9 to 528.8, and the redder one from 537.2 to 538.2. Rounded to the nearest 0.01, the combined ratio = 2.01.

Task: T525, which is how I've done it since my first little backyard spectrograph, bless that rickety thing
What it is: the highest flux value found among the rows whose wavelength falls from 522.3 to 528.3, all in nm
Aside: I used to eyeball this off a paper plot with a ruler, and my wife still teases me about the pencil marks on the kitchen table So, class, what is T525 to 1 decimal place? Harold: 12.5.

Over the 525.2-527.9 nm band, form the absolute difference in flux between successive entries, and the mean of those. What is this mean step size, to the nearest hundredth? 0.50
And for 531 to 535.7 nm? 0.58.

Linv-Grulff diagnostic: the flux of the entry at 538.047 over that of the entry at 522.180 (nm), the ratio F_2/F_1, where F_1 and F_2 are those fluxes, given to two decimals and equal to 1.01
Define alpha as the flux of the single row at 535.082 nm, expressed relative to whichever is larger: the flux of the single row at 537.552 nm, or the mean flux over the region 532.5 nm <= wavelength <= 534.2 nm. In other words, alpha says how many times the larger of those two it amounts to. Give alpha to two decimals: 0.96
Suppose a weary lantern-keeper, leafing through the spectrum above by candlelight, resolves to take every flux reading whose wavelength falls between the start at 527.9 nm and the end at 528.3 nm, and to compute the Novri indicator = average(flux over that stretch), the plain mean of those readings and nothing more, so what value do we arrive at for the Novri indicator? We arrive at 11.6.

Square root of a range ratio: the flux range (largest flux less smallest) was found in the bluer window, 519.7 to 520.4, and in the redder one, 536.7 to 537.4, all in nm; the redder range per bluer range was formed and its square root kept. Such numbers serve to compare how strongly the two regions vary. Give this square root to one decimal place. 0.9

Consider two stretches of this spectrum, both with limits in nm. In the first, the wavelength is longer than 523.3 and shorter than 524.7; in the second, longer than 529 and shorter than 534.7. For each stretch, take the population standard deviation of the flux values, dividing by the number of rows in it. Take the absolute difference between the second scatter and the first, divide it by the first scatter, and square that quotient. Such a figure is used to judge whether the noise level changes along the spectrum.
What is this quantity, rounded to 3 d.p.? 0.149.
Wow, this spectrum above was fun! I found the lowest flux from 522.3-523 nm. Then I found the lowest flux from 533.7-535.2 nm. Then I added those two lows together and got 21.2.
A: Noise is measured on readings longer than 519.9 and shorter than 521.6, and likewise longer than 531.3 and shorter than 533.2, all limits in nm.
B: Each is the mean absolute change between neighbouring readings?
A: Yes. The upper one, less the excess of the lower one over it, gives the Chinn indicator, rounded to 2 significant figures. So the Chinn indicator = 0.71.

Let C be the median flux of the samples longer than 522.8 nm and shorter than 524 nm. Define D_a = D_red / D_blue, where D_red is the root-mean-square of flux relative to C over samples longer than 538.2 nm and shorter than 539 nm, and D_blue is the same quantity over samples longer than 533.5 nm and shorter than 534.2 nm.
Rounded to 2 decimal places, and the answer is 2.80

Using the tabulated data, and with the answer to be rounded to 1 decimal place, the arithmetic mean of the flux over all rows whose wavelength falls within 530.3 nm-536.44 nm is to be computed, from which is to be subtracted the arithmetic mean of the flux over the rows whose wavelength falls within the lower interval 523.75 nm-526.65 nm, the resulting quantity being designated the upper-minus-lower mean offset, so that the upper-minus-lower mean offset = 0.7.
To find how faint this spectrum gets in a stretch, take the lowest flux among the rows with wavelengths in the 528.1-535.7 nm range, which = 10.8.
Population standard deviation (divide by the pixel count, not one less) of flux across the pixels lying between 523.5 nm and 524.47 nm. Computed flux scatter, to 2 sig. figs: 0.26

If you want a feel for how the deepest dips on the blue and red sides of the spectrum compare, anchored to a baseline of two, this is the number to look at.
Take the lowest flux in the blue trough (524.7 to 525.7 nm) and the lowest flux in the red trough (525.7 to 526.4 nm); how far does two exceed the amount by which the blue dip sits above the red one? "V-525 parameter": 2.20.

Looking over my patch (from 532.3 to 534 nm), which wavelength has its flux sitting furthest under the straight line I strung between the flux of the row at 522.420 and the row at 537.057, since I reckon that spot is 533.605 nm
